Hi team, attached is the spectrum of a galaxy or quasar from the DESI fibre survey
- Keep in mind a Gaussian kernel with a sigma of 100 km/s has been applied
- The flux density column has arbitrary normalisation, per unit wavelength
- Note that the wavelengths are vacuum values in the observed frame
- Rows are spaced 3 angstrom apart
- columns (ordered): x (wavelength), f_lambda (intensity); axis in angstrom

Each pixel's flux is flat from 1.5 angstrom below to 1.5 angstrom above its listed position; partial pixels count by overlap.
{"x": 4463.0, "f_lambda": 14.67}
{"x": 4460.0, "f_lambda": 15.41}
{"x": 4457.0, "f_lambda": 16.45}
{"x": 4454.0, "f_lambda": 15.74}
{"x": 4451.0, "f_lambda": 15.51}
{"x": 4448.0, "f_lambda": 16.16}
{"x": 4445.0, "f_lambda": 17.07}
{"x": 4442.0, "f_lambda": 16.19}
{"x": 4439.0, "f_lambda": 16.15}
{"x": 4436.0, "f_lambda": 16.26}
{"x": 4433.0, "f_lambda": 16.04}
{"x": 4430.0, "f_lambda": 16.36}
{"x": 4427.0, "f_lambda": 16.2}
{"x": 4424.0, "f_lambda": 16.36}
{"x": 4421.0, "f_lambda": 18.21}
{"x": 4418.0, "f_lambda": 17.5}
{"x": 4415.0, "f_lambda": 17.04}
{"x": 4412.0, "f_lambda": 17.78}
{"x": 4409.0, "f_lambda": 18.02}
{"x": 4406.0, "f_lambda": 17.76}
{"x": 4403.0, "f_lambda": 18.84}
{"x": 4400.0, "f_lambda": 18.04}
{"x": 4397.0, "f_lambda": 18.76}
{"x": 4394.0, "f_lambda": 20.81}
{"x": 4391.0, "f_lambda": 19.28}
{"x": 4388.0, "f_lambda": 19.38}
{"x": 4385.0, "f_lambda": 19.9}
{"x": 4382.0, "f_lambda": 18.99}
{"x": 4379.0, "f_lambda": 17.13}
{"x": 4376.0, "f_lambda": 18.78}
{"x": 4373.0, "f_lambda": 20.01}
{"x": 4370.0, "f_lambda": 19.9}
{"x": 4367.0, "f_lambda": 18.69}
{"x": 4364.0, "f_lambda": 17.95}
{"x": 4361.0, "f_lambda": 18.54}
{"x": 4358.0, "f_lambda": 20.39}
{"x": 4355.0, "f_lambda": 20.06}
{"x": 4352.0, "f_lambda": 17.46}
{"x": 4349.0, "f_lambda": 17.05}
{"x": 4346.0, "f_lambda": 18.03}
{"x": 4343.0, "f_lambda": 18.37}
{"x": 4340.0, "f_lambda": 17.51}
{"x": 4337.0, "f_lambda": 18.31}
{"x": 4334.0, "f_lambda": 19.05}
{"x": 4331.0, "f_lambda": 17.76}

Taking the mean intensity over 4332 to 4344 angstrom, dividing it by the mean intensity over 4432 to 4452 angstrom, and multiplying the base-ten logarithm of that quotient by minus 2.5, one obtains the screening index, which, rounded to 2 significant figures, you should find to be -0.13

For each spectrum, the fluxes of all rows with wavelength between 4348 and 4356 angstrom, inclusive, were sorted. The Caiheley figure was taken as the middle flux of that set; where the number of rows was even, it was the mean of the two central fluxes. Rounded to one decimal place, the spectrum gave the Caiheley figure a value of 17.5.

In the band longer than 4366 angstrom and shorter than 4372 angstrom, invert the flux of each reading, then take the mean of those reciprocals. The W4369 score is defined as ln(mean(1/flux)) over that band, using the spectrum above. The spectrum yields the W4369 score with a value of -2.96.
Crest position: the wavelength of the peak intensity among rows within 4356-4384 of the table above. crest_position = 4358.0 angstrom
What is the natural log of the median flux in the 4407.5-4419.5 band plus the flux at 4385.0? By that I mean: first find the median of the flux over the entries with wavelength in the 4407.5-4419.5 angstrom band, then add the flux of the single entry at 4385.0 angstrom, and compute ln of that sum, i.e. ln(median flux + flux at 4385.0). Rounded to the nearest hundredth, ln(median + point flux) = 3.63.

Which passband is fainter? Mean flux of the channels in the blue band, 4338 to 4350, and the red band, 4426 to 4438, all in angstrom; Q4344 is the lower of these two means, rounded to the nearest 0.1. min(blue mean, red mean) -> 16.2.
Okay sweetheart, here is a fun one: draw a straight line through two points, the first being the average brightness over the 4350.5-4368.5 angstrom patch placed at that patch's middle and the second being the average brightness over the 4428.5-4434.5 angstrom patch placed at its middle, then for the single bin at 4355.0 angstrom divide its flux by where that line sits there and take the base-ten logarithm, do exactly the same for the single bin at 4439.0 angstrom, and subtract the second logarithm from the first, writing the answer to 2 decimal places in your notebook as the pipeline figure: 0.02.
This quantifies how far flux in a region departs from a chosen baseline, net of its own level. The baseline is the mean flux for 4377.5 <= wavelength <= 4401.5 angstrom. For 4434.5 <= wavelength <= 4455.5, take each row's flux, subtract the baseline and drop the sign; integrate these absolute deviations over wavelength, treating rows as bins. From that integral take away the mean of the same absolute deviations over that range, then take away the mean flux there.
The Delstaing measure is 41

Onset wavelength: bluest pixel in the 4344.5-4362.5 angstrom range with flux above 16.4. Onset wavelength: 4346.0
